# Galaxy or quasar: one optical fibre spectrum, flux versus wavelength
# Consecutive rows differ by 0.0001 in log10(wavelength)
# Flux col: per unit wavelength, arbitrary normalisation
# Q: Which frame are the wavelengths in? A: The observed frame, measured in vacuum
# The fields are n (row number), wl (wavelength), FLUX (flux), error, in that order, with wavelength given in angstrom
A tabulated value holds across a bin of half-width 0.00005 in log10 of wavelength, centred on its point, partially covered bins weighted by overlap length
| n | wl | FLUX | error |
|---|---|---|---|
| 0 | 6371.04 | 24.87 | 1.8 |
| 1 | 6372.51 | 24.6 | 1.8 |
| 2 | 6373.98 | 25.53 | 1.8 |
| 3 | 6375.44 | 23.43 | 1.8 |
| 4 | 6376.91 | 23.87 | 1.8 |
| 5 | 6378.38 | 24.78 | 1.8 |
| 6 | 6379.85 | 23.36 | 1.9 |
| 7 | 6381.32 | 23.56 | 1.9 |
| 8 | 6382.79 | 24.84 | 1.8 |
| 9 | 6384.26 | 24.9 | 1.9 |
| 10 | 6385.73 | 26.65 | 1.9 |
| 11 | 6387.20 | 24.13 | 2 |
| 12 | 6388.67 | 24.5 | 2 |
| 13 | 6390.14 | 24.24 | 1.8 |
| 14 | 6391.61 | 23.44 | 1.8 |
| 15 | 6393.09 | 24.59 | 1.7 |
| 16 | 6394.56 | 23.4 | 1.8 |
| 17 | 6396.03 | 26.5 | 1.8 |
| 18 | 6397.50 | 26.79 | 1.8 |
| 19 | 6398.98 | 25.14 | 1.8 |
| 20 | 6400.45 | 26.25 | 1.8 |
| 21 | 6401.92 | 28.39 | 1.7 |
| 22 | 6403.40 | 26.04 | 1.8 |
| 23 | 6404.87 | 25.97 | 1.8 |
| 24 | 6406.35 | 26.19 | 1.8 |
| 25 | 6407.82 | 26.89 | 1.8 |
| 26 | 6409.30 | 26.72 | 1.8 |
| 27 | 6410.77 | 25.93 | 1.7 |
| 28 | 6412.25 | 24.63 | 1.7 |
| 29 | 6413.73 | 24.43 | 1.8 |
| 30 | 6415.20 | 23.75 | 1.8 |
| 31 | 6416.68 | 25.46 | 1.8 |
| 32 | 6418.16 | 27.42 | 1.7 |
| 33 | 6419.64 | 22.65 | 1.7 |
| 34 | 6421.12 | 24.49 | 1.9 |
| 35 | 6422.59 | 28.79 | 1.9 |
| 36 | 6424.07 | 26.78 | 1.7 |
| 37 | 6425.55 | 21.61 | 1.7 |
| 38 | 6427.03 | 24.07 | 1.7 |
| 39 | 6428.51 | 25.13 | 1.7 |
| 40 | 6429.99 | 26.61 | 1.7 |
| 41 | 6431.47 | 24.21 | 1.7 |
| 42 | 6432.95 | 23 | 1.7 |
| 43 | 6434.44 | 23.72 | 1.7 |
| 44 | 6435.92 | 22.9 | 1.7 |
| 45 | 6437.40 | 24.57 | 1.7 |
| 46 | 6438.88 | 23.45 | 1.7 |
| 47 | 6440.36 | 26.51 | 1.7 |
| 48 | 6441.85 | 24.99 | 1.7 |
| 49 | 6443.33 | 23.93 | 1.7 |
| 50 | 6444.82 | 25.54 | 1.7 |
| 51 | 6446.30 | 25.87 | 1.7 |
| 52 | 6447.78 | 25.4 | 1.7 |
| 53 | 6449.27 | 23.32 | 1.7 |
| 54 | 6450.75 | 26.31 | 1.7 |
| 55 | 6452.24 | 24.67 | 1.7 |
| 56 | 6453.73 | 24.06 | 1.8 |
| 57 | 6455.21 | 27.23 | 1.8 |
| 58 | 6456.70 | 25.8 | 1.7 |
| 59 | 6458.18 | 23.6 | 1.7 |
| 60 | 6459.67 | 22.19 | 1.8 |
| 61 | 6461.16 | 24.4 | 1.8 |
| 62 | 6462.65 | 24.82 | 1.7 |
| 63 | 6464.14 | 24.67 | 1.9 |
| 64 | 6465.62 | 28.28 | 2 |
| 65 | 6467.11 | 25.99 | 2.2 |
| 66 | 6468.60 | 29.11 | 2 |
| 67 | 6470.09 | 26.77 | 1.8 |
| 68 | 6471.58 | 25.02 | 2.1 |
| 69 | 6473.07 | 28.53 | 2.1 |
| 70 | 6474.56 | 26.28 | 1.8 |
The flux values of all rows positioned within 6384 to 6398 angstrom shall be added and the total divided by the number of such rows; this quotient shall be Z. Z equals 24.9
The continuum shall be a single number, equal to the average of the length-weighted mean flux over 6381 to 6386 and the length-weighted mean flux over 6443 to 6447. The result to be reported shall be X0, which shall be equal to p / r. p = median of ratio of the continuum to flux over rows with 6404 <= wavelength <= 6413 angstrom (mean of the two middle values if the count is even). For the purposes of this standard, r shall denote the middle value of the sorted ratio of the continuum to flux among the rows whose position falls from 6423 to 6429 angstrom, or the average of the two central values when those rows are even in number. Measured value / 0.94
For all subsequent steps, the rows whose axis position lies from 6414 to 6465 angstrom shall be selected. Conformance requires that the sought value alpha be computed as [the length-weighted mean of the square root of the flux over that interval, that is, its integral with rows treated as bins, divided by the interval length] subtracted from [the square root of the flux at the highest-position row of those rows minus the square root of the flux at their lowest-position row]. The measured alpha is -4.88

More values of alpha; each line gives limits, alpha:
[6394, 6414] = -4.99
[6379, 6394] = -4.81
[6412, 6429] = -4.94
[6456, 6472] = -5.13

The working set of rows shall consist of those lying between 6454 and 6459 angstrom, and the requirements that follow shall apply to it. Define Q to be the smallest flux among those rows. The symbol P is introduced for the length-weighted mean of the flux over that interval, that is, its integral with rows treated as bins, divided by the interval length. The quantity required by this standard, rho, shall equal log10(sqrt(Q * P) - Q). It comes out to -0.1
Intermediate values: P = 25.4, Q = 23.6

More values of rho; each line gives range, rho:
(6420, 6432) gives 0.2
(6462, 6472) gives -0.1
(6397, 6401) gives -0.4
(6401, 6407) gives -0.5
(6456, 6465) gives 0.0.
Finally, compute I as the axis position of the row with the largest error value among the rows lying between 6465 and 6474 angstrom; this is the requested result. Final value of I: 6467.11 angstrom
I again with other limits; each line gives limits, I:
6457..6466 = 6465.62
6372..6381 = 6379.85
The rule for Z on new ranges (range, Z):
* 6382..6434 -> 25.3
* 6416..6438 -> 24.8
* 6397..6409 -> 26.5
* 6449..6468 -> 25.0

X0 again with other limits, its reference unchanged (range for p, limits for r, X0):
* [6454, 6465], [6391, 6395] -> 0.95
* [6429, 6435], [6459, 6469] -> 1.04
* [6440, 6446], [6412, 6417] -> 0.97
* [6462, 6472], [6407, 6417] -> 0.98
